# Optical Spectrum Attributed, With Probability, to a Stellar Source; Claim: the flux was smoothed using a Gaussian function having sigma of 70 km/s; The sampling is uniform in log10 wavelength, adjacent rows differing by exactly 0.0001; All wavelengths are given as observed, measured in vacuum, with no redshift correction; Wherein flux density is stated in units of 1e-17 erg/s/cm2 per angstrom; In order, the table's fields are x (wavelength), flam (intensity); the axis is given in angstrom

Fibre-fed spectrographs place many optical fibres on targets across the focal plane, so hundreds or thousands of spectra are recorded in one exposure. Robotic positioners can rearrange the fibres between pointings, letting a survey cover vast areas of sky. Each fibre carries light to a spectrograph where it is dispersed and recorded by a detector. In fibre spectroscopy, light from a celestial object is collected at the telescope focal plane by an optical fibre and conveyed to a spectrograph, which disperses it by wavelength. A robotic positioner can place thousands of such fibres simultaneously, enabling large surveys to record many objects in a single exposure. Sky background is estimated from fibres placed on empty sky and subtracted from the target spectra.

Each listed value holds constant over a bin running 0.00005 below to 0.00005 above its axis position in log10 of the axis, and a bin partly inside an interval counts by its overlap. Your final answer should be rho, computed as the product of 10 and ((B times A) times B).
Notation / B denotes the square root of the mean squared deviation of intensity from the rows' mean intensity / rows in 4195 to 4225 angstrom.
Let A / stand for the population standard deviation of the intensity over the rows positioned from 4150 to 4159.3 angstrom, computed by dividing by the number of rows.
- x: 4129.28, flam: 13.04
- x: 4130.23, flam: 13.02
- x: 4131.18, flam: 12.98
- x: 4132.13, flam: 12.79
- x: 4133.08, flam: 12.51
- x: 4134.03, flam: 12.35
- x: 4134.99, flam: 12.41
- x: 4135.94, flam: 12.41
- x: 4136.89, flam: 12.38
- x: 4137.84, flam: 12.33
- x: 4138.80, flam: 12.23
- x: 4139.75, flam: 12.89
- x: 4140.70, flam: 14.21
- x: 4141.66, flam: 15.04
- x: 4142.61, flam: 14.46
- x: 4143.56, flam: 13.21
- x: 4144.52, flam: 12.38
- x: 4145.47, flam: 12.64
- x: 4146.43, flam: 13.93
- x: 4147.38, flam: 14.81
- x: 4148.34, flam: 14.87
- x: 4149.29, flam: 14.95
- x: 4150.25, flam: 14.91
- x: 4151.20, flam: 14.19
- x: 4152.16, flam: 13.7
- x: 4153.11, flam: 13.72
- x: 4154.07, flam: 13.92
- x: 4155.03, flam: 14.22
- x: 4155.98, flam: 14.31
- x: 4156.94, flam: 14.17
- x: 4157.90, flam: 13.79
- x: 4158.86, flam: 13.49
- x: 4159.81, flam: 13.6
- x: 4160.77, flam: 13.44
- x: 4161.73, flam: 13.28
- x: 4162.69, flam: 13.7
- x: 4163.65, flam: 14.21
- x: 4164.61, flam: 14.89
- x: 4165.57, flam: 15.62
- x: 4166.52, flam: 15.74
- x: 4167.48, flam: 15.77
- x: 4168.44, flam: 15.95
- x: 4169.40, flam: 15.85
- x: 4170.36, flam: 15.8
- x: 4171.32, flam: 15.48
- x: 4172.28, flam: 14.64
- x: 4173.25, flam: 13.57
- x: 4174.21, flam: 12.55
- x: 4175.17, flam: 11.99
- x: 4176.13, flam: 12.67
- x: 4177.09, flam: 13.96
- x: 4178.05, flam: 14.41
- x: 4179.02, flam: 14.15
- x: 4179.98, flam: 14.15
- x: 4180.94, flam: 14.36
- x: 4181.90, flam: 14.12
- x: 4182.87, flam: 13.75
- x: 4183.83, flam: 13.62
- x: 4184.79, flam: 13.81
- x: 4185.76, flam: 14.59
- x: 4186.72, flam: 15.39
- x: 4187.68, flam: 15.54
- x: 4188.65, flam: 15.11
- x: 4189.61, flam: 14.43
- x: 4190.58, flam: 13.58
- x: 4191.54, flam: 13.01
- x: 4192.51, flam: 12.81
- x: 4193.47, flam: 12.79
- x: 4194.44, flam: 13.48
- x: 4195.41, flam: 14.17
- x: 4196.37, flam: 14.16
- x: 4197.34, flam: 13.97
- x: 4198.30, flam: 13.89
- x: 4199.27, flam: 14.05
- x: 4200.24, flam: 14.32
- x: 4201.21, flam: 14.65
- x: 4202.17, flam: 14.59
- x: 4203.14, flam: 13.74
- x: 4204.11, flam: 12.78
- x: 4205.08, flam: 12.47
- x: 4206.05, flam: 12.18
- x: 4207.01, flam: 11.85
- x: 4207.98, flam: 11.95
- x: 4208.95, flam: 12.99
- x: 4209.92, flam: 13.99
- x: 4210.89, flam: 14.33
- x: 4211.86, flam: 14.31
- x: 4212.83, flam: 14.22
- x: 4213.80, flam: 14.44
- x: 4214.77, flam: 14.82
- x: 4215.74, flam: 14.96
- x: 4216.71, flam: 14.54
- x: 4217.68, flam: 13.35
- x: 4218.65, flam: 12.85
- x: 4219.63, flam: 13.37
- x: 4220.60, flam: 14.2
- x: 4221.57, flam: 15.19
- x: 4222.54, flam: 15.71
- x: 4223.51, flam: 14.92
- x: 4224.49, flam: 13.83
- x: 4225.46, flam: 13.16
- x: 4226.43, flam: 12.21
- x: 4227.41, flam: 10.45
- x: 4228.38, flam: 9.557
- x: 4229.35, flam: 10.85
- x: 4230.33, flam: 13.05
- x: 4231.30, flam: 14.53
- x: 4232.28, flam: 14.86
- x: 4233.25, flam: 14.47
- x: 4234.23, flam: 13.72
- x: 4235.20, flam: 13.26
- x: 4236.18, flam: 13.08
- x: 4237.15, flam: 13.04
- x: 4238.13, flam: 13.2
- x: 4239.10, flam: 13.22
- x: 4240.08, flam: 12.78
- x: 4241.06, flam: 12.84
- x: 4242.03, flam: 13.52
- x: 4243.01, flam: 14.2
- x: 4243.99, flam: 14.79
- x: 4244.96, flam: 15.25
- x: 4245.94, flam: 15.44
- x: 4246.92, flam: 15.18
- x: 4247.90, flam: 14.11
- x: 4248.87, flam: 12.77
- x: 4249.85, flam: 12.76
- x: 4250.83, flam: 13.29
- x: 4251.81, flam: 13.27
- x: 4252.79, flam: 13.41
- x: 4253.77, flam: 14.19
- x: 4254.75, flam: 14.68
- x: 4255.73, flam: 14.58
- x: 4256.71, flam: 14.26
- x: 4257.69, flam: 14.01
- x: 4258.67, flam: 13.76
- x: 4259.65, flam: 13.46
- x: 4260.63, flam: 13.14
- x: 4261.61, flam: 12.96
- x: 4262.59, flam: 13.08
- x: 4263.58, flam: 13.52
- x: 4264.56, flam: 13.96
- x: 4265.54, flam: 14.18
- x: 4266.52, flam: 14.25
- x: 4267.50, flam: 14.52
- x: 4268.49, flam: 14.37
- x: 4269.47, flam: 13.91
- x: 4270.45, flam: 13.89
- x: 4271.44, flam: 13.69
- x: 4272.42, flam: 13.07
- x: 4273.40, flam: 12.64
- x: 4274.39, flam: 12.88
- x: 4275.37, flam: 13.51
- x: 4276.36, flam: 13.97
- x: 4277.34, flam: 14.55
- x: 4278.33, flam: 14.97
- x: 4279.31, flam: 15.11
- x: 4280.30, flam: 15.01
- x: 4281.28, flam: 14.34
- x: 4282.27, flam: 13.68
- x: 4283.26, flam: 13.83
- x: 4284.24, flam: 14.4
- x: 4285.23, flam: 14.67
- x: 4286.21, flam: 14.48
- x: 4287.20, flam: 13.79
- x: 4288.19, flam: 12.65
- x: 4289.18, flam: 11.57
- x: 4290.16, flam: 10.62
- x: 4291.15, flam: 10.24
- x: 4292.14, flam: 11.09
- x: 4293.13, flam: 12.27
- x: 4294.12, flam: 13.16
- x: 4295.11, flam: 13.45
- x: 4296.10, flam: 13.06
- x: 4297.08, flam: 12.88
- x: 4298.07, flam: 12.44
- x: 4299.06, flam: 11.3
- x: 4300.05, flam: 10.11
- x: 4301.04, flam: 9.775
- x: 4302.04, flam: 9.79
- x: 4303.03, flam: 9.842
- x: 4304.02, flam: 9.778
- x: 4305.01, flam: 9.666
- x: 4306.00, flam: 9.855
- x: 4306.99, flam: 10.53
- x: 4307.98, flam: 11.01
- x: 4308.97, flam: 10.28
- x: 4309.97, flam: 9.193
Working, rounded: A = 0.4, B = 0.9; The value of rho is 3.4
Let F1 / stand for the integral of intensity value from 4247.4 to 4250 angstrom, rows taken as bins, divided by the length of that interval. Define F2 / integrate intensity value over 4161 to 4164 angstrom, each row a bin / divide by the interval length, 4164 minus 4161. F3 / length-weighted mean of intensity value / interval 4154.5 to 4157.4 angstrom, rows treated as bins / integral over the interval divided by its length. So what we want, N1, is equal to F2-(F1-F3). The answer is 14.6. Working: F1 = 13.3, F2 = 13.7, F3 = 14.2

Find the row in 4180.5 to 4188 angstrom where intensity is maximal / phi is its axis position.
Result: 4187.68 angstrom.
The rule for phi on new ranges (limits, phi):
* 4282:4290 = 4285.23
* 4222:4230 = 4222.54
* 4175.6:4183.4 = 4178.05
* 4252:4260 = 4254.75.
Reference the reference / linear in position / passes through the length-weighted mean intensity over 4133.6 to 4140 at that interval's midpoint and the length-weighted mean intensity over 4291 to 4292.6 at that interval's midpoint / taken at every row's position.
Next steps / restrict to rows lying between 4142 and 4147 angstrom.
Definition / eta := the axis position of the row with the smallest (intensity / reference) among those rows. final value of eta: 4144.52 angstrom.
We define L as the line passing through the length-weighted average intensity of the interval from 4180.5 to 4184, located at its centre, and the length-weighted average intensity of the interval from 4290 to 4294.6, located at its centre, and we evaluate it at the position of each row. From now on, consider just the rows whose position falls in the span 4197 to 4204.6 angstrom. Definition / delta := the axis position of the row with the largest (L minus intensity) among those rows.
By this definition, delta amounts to 4204.11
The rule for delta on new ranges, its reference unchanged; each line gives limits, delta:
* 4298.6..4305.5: 4305.01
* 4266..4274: 4273.40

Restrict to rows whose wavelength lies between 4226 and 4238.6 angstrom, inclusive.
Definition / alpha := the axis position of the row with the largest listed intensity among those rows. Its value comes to 4232.28 angstrom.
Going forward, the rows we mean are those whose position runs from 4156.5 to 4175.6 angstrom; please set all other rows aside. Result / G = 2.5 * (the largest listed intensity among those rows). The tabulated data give 39.9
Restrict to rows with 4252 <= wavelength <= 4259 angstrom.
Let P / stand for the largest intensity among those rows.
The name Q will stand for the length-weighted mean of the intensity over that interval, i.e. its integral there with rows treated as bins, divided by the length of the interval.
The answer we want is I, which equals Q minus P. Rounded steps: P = 14.68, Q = 14.1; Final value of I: -0.6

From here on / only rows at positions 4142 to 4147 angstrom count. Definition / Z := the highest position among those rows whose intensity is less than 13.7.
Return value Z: 4145.47 angstrom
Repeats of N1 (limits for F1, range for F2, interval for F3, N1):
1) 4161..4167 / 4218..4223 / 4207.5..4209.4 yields 12.1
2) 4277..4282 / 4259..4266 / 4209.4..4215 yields 13.0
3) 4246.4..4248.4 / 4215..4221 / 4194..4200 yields 13.2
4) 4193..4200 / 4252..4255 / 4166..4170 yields 16.0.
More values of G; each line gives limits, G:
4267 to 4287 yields 37.8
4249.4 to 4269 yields 36.7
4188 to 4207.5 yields 37.8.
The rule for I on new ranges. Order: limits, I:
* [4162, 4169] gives -0.9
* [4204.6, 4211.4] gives -1.5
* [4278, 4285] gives -0.6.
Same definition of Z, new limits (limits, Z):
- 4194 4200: 4194.44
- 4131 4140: 4139.75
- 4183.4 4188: 4183.83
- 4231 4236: 4235.20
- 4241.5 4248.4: 4242.03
